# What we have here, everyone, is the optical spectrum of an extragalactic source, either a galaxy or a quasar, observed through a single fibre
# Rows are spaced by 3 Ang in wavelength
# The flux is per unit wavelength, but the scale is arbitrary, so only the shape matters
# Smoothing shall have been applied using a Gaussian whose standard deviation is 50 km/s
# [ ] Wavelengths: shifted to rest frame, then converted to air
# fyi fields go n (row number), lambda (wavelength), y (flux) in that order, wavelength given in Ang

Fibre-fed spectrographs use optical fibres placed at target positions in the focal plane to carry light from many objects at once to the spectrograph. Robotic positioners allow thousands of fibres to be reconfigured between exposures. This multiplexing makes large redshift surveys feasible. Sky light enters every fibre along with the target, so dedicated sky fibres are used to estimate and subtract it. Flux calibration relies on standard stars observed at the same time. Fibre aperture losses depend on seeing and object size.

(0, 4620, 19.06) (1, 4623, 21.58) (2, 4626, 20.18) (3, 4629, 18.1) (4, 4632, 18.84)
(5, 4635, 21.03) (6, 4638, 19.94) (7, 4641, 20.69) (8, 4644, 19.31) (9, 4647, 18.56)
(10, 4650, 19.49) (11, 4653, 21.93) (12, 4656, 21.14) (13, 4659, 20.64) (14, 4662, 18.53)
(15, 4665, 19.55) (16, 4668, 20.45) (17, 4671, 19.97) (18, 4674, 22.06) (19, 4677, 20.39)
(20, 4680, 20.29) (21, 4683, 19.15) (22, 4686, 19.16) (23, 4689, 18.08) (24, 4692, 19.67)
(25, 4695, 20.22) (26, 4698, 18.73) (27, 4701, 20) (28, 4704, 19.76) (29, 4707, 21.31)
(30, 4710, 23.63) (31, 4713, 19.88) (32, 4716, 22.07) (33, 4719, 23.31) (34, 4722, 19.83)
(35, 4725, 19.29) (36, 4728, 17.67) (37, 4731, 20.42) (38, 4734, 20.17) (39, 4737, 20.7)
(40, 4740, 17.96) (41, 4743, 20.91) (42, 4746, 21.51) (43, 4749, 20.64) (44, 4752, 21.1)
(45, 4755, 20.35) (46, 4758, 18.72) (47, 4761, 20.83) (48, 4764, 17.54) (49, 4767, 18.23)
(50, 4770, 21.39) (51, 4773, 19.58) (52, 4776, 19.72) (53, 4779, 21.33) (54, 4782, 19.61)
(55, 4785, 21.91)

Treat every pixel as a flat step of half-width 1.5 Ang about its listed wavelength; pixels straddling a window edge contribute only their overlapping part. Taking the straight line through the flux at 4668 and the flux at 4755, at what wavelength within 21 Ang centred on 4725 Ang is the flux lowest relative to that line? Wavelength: 4728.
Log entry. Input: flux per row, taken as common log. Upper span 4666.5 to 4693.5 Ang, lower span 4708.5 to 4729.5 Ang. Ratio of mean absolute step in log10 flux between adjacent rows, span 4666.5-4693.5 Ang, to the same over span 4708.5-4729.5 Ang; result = 0.50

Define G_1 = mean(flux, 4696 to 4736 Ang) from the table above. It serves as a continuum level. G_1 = 20.47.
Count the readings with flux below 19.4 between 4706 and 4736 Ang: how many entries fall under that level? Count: 2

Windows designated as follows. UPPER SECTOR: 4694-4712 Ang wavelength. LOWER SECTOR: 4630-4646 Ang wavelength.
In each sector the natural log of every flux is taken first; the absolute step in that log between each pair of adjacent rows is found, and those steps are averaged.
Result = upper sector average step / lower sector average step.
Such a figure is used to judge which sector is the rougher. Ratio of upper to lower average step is 1.0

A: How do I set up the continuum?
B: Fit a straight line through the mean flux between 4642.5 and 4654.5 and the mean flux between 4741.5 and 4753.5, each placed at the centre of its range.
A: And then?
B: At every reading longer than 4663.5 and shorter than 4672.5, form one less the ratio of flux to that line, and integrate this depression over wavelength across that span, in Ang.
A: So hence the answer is 0.0 Ang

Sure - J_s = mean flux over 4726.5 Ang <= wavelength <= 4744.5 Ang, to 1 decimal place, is 19.6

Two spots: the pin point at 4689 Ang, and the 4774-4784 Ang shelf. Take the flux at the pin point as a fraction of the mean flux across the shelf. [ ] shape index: 0.89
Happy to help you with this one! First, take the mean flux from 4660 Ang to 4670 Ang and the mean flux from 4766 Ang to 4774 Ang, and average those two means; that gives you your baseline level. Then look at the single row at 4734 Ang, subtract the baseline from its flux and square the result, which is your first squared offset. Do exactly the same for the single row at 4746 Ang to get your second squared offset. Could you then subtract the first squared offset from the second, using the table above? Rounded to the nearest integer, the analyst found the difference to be 3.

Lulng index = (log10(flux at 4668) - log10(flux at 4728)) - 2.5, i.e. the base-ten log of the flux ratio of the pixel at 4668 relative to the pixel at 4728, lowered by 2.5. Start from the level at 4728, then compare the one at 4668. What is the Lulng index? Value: -2.437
